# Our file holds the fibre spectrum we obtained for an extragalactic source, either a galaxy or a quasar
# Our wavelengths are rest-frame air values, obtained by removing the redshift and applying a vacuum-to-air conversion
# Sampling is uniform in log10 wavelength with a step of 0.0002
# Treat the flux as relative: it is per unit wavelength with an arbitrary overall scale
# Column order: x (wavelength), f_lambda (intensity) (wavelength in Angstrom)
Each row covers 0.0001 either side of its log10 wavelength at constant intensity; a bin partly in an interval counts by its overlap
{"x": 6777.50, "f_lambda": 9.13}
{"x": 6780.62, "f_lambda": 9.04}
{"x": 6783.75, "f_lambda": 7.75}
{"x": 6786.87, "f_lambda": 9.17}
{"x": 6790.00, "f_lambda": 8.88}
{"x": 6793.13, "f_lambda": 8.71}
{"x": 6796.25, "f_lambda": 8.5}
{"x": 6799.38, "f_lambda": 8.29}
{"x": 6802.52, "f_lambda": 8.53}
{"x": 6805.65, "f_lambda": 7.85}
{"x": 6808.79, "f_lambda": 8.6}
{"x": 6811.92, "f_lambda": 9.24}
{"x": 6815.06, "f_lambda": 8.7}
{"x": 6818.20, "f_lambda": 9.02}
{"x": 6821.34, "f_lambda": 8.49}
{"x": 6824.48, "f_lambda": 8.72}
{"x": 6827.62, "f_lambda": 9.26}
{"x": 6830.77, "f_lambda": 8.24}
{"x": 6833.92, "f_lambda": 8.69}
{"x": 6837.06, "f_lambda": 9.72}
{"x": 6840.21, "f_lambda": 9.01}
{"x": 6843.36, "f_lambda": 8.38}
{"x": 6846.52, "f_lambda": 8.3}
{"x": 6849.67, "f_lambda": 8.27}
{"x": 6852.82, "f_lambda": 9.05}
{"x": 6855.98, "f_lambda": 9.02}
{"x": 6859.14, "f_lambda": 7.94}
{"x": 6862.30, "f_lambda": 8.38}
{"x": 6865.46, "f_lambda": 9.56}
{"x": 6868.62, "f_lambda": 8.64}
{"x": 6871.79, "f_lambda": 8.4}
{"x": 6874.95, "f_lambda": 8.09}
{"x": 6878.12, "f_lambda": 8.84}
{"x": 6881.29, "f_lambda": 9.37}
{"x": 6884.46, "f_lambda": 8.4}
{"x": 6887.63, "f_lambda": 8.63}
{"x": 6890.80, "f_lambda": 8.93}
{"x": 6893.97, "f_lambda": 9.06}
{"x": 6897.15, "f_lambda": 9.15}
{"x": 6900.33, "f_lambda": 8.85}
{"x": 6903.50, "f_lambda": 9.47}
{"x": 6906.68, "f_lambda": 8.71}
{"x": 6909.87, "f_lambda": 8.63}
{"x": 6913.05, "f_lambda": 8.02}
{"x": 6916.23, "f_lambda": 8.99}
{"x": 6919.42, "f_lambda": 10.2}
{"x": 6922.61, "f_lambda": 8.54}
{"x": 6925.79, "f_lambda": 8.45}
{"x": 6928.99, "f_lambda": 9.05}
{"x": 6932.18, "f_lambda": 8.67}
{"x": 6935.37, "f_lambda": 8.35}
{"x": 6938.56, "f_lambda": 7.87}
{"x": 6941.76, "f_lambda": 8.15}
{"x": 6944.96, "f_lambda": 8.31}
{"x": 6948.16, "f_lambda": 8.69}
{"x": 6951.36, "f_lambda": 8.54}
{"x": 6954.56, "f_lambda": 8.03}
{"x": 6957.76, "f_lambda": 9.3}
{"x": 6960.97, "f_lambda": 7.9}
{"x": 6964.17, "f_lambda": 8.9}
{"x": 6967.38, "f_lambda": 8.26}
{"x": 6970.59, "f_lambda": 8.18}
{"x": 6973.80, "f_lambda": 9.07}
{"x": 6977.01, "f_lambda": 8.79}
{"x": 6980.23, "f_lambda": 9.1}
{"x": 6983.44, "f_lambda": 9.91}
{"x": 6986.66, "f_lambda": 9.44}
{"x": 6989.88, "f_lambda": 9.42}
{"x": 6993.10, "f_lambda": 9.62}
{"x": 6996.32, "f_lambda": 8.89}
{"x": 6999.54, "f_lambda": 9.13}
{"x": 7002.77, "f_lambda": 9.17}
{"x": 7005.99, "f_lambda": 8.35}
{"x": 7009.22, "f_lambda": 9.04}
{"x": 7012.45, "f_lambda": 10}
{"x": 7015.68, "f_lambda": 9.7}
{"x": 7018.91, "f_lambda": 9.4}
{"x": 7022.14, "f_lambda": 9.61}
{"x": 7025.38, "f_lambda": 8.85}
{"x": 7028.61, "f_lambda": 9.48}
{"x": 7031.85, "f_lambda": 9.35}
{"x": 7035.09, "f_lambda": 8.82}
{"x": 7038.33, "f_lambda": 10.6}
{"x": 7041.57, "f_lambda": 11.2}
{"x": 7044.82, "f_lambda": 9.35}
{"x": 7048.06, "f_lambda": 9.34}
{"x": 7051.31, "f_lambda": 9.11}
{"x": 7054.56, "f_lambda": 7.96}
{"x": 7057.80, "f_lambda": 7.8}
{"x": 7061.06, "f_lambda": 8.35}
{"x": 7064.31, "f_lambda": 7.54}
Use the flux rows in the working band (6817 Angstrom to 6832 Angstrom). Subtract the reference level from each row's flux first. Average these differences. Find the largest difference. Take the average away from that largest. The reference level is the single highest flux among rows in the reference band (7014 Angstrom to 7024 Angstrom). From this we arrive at 0.51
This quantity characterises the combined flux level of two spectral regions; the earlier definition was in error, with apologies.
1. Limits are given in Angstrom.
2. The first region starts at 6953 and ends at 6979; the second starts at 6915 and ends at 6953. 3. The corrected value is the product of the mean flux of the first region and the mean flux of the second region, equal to 74.0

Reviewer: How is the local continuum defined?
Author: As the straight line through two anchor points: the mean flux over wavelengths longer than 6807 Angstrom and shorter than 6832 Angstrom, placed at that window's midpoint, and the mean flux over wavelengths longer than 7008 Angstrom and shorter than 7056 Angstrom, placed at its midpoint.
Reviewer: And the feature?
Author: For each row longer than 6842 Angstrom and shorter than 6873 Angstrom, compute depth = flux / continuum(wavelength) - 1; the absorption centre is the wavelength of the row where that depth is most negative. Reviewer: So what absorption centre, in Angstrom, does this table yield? 6859.14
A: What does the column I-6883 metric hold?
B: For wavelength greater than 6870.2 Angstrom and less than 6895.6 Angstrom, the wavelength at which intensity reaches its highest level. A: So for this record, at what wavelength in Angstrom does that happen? 6881.29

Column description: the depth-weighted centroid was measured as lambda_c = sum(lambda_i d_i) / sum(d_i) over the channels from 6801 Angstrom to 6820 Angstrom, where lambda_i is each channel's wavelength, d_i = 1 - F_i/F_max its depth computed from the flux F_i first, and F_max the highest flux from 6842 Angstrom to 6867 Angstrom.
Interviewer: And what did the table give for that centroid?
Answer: 6808.7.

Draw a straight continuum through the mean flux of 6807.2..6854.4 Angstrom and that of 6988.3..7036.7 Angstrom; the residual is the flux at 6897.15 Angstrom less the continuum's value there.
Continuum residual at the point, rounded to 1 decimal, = 0.2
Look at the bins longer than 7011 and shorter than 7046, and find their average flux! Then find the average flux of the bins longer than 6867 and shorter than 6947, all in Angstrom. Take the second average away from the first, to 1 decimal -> 1.0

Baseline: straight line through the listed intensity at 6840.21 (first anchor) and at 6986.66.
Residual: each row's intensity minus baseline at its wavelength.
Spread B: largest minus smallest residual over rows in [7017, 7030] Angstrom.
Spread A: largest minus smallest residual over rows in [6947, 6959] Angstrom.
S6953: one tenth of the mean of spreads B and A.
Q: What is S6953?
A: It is 0.10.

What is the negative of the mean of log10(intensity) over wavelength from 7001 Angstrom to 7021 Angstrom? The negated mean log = -0.967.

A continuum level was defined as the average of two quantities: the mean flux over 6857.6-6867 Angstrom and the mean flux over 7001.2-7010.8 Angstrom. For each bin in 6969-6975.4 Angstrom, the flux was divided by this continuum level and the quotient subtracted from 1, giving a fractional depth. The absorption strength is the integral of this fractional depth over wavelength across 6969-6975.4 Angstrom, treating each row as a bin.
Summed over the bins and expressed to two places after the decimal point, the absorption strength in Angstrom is 0.08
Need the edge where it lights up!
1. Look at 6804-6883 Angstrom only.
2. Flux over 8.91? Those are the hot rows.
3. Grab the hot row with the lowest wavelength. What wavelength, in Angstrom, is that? 6811.92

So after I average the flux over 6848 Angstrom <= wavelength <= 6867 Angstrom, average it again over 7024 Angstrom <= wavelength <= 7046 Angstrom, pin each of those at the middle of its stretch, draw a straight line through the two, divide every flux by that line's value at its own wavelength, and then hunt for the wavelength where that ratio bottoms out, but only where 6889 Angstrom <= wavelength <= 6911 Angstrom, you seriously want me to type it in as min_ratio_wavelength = 6909.87 Angstrom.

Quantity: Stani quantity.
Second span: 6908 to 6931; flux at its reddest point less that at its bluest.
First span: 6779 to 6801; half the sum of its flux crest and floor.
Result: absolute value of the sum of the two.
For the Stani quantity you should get 8.9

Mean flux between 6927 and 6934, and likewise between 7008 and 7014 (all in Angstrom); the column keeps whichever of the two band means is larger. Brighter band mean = 9.5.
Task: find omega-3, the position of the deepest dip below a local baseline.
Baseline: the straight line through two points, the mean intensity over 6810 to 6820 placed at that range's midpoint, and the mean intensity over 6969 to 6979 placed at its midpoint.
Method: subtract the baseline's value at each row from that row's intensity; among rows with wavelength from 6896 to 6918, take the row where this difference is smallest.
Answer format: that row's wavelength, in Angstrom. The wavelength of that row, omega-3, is 6913.05 Angstrom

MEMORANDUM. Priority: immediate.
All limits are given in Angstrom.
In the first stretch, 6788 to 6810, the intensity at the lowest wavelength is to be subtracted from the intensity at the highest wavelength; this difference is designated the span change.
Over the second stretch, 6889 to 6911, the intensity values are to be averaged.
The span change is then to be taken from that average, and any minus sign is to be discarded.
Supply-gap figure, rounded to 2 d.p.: 9.25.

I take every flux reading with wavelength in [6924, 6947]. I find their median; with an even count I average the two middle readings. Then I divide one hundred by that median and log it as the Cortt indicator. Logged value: 12.0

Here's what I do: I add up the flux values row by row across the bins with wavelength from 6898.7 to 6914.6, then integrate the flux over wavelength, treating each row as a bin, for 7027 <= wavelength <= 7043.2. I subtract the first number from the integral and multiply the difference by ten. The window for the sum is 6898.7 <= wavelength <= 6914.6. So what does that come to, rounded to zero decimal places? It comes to 1165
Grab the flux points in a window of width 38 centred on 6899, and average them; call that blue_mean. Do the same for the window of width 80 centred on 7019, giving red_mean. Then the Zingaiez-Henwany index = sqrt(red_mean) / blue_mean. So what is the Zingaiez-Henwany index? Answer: 0.3447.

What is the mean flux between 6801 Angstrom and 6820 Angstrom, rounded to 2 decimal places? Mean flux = 8.66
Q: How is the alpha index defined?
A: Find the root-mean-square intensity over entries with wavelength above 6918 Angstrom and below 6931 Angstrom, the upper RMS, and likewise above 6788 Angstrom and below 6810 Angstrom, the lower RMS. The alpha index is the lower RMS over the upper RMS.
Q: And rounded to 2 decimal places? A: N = 0.93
